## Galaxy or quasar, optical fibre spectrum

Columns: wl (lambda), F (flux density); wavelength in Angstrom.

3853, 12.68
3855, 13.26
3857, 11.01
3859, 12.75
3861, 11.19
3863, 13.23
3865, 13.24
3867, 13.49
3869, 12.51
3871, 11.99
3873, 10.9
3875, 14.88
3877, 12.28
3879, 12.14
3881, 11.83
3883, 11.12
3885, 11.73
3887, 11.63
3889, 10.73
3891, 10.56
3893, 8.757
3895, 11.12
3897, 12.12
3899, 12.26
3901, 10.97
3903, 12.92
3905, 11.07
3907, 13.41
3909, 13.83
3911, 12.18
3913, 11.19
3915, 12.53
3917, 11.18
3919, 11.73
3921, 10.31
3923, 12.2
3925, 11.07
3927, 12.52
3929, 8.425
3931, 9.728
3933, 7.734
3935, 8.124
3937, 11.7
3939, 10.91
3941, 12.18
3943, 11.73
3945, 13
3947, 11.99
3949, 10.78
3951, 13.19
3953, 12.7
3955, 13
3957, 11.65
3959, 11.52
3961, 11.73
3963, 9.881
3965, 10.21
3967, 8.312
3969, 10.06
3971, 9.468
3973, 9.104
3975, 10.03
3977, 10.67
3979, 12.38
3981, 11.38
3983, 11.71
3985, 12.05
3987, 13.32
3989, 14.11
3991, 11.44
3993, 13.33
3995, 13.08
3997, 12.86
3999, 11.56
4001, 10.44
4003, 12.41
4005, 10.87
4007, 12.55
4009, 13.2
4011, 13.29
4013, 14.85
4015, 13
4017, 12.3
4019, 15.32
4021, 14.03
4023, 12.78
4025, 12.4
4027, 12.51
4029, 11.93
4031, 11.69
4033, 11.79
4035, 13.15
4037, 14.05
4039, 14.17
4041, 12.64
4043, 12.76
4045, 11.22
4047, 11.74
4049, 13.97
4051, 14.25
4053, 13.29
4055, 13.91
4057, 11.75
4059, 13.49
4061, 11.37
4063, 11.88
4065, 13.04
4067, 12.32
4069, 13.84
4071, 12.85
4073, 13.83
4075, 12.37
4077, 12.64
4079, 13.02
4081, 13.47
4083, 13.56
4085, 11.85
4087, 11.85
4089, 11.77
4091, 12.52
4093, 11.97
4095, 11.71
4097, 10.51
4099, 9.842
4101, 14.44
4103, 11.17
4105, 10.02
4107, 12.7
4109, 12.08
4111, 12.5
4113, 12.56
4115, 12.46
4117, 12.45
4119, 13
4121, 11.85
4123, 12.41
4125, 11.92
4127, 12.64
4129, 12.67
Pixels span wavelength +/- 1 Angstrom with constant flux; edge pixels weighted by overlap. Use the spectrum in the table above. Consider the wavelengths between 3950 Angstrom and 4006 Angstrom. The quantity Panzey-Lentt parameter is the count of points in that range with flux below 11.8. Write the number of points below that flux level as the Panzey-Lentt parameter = 17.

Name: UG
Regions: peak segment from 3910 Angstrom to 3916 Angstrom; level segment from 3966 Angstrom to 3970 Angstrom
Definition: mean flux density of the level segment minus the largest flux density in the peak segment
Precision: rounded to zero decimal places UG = -3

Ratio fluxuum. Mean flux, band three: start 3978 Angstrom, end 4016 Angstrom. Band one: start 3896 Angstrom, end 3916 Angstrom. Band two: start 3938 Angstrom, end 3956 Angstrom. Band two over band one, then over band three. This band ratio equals 0.079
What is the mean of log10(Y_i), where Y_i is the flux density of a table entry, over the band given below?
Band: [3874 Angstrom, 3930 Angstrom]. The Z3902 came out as 1.06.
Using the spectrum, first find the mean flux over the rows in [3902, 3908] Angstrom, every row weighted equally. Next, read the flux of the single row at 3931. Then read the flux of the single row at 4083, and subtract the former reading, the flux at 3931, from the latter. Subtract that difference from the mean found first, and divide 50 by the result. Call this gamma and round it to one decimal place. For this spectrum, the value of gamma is 5.8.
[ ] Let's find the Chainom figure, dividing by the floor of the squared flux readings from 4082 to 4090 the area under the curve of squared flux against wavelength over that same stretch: 9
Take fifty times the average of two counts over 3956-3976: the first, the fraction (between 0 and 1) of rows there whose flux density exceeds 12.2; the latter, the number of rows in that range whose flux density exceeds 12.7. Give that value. 0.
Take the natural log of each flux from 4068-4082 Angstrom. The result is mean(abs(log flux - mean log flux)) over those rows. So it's 0.037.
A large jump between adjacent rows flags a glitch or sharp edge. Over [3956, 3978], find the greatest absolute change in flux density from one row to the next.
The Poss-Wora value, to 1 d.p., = 1.9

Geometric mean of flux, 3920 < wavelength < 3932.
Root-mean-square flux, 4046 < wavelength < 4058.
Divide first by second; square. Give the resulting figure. 0.65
